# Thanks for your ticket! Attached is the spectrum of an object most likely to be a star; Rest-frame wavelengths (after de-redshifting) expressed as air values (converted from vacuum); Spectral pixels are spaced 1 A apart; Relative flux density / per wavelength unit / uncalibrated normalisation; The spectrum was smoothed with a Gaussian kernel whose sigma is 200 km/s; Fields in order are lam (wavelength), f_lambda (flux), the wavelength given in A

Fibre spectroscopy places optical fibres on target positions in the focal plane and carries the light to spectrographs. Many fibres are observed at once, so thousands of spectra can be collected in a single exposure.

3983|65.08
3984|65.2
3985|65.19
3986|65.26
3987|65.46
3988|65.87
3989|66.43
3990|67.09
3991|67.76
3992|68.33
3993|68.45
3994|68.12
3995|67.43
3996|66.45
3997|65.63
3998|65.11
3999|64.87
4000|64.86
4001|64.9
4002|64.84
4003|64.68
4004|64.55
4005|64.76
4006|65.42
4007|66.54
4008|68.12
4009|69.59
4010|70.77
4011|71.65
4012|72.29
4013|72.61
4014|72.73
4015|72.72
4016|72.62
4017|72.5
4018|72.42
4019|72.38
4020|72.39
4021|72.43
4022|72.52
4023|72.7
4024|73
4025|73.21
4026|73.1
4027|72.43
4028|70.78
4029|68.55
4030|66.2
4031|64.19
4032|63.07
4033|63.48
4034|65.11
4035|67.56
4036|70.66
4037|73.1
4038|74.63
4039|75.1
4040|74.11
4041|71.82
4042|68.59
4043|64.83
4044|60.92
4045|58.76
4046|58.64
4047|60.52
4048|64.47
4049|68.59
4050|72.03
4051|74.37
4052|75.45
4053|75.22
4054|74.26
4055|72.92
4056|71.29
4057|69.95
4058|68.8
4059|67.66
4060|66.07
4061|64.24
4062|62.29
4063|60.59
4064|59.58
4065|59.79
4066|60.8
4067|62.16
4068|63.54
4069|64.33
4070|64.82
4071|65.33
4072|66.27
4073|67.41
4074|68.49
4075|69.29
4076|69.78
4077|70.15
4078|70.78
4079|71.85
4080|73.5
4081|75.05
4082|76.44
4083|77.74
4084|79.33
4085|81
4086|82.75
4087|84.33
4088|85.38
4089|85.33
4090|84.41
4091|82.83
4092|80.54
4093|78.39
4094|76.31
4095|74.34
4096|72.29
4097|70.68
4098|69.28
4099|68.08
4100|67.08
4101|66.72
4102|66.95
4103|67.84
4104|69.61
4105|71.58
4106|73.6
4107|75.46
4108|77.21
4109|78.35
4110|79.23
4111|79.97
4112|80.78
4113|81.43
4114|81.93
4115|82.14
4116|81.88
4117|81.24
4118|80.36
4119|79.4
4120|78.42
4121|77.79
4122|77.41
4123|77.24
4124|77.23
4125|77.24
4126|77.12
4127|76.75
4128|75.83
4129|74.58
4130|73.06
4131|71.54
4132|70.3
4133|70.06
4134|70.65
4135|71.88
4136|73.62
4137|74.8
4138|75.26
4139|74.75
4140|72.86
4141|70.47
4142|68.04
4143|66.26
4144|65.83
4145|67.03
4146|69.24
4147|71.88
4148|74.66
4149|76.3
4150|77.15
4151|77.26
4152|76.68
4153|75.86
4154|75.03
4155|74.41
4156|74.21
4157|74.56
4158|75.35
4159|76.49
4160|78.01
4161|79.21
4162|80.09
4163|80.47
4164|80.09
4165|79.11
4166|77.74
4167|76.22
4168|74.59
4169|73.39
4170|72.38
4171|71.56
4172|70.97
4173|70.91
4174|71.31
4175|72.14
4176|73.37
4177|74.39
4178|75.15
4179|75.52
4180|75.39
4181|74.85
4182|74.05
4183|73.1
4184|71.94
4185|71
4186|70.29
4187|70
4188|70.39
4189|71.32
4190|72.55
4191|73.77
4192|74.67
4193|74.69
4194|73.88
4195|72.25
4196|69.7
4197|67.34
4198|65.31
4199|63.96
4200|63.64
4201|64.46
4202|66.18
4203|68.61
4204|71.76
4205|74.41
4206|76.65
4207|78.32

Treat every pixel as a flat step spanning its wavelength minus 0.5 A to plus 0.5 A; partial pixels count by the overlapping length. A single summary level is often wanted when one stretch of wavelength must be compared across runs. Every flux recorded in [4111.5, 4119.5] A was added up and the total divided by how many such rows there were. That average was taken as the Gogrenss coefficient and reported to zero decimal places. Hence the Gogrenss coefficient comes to 81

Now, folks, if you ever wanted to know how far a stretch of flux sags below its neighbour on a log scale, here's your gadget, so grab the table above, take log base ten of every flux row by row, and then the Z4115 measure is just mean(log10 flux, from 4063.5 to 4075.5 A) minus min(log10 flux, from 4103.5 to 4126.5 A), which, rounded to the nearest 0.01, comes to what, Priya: -0.03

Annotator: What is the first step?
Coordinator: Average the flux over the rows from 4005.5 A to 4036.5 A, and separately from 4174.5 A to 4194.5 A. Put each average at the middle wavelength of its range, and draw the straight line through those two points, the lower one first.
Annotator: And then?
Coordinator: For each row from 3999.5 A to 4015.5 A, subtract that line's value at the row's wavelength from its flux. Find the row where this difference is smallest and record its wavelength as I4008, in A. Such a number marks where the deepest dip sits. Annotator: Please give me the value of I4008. 4004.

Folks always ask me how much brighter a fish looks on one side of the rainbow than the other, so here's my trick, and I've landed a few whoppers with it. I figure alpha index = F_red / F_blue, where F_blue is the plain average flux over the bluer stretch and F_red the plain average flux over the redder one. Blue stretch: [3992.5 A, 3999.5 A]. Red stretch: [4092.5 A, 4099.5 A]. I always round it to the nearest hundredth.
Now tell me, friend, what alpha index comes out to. 1.09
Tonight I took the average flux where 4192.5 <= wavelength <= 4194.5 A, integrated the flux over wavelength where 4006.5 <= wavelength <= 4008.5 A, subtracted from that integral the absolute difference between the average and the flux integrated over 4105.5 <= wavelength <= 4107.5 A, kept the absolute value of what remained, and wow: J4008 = 60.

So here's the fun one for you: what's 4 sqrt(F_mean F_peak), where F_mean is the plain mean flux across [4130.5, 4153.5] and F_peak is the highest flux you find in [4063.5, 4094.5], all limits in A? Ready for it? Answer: 314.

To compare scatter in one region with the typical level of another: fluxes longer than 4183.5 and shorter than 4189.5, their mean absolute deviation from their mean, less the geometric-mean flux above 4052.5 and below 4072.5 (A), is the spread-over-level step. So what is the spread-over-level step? -65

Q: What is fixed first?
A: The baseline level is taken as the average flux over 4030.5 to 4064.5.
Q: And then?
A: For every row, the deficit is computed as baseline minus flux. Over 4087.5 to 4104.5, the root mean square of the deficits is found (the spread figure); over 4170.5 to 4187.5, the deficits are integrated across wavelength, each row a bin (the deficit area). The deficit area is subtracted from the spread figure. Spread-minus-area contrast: 94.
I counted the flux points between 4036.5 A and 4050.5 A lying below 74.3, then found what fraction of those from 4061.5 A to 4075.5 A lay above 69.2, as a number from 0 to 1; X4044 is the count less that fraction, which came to 11.9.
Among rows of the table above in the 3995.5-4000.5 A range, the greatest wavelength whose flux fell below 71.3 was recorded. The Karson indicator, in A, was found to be 4000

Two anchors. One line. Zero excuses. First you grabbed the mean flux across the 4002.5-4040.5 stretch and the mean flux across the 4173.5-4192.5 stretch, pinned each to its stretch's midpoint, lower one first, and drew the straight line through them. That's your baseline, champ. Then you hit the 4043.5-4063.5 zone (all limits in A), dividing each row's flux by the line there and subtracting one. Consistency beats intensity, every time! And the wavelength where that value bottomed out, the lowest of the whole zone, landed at 4046 A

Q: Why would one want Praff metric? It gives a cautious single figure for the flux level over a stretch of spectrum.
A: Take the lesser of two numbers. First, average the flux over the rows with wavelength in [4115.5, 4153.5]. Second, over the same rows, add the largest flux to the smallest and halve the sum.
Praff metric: 73.9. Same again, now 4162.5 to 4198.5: 72.9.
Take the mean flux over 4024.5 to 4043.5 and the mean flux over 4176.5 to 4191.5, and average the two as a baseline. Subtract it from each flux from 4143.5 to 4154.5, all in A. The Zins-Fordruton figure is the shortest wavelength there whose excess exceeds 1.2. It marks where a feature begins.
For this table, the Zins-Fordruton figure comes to 4148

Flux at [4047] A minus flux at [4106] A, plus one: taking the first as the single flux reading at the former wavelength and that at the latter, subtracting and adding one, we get -12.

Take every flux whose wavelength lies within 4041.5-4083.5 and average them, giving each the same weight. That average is 68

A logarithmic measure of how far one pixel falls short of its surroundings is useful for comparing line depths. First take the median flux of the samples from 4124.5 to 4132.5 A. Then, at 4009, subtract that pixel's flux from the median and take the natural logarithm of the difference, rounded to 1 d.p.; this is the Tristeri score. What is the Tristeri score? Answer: 1.7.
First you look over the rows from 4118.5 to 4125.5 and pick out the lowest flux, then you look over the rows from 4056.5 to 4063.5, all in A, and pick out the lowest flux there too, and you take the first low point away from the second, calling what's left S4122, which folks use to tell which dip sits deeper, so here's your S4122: -17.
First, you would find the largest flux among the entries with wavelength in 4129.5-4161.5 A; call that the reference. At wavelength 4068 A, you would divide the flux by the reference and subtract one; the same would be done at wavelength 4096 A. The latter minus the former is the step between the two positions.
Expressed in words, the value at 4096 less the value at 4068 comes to 0.11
